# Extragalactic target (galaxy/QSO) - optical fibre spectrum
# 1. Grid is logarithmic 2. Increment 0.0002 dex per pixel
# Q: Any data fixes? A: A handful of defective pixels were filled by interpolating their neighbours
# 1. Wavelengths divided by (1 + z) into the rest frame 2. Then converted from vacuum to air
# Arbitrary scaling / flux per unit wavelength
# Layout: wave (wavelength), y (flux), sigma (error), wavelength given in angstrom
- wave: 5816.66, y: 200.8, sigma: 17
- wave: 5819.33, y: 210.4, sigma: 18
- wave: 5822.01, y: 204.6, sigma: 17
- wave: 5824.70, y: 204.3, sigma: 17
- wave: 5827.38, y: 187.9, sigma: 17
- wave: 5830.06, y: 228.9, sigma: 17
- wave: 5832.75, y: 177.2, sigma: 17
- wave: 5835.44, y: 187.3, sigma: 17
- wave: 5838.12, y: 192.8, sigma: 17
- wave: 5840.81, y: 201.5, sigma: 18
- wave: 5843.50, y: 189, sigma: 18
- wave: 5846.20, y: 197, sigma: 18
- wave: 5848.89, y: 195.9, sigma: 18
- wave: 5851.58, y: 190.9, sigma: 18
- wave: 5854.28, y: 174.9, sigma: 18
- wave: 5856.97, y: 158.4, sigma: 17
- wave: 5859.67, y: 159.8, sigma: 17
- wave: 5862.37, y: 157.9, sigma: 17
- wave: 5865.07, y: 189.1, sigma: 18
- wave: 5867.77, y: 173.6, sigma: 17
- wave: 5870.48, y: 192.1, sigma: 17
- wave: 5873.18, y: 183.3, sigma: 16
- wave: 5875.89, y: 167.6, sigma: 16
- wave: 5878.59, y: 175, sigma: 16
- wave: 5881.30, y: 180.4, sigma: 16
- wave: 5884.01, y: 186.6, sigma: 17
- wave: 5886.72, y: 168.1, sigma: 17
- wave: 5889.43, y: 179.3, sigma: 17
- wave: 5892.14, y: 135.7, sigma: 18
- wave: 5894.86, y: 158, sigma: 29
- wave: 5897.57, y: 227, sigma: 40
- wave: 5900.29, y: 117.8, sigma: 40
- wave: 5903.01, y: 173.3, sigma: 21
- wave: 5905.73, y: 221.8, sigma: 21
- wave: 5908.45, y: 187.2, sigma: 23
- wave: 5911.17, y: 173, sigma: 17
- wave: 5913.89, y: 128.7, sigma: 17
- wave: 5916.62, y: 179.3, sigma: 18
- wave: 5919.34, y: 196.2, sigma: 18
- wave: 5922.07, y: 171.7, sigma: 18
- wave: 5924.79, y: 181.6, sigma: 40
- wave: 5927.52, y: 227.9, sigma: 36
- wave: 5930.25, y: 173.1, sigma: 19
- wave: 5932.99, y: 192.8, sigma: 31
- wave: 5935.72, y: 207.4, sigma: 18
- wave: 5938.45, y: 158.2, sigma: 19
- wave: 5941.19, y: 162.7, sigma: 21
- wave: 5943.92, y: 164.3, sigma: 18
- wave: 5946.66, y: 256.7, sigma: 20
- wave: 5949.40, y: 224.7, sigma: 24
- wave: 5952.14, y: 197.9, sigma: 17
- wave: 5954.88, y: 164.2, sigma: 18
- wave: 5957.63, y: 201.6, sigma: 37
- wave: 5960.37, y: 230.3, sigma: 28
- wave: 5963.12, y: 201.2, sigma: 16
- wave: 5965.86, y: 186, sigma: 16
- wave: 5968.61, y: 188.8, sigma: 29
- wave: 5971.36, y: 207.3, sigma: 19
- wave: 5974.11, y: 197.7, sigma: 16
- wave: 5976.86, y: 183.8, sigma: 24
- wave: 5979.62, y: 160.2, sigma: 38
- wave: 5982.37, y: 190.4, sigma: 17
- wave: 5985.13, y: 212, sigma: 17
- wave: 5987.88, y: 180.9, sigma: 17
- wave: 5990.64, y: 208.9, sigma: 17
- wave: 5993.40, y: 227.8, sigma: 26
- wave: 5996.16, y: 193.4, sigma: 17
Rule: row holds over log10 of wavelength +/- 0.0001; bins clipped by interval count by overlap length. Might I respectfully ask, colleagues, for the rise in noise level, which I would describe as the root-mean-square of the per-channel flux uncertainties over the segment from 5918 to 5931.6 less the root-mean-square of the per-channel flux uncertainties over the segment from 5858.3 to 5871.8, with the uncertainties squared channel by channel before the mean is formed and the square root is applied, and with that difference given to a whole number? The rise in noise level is 11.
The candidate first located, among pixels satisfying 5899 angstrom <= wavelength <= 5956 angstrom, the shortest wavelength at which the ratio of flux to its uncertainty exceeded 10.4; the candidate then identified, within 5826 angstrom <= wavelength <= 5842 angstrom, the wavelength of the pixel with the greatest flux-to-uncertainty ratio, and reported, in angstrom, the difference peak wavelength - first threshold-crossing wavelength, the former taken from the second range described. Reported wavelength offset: -75.7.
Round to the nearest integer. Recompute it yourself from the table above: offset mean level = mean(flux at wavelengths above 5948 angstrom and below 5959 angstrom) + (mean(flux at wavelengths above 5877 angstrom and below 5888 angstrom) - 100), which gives 275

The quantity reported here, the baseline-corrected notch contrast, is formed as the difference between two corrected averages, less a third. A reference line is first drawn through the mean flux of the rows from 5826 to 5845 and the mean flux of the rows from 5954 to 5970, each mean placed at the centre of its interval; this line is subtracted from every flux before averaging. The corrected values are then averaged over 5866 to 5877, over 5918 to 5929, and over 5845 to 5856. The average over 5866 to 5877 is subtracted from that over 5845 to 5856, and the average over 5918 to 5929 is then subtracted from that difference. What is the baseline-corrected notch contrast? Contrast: 11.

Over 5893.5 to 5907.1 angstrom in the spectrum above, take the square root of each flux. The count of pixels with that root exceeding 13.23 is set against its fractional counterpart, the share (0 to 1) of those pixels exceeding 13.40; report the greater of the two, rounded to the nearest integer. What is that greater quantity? 2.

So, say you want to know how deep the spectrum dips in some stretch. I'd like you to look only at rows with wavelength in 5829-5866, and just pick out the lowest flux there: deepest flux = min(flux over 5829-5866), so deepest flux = 157.9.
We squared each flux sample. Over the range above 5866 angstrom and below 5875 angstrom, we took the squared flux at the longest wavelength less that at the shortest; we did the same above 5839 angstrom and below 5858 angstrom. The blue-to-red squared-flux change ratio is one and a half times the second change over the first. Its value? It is -6.7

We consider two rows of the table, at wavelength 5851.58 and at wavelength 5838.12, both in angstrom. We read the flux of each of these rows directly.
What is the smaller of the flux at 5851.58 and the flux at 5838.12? 191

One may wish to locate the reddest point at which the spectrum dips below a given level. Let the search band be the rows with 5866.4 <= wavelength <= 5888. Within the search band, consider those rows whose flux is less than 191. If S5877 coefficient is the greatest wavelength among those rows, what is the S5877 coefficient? 5886.72 angstrom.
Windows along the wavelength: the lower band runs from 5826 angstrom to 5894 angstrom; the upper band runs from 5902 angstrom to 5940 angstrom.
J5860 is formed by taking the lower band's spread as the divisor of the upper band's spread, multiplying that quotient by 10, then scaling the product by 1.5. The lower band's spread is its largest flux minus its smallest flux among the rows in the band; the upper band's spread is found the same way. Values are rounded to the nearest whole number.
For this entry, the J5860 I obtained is 16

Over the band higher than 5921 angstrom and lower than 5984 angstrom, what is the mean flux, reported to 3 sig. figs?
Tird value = 193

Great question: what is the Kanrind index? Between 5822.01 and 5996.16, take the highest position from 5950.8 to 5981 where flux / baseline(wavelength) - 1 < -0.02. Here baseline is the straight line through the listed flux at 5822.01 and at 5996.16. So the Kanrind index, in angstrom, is 5979.62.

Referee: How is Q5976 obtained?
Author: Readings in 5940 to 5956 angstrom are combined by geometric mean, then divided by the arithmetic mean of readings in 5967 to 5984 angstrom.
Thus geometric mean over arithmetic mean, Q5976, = 1.02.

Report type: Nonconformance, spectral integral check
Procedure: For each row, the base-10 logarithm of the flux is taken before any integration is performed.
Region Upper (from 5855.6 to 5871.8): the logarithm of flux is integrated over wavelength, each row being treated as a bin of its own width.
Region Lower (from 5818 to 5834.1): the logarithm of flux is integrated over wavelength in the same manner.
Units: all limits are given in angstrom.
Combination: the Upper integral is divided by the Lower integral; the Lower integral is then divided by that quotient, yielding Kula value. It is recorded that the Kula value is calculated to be 38.0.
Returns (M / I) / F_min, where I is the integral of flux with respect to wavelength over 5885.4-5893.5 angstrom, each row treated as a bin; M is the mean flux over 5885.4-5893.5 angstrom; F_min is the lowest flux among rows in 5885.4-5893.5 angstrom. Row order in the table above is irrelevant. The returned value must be 0.0009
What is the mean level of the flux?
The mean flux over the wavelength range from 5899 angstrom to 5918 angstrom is 169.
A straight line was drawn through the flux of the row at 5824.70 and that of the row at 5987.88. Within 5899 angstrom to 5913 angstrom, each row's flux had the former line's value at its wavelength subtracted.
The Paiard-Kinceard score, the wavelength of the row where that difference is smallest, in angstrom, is 5900.29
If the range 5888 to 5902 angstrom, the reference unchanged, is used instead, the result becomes 5900.29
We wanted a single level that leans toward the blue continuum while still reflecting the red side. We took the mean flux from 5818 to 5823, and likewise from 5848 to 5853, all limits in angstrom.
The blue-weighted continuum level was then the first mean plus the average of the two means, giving 408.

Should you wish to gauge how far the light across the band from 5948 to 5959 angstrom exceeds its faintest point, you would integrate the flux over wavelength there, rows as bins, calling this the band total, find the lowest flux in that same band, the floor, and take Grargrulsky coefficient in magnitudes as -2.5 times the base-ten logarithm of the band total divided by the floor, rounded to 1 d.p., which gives -2.8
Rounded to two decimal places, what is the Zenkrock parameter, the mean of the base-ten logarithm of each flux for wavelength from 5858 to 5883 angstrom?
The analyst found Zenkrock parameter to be 2.24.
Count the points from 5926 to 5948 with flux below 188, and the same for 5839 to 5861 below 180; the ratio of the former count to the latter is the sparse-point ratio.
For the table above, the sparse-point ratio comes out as 1.3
